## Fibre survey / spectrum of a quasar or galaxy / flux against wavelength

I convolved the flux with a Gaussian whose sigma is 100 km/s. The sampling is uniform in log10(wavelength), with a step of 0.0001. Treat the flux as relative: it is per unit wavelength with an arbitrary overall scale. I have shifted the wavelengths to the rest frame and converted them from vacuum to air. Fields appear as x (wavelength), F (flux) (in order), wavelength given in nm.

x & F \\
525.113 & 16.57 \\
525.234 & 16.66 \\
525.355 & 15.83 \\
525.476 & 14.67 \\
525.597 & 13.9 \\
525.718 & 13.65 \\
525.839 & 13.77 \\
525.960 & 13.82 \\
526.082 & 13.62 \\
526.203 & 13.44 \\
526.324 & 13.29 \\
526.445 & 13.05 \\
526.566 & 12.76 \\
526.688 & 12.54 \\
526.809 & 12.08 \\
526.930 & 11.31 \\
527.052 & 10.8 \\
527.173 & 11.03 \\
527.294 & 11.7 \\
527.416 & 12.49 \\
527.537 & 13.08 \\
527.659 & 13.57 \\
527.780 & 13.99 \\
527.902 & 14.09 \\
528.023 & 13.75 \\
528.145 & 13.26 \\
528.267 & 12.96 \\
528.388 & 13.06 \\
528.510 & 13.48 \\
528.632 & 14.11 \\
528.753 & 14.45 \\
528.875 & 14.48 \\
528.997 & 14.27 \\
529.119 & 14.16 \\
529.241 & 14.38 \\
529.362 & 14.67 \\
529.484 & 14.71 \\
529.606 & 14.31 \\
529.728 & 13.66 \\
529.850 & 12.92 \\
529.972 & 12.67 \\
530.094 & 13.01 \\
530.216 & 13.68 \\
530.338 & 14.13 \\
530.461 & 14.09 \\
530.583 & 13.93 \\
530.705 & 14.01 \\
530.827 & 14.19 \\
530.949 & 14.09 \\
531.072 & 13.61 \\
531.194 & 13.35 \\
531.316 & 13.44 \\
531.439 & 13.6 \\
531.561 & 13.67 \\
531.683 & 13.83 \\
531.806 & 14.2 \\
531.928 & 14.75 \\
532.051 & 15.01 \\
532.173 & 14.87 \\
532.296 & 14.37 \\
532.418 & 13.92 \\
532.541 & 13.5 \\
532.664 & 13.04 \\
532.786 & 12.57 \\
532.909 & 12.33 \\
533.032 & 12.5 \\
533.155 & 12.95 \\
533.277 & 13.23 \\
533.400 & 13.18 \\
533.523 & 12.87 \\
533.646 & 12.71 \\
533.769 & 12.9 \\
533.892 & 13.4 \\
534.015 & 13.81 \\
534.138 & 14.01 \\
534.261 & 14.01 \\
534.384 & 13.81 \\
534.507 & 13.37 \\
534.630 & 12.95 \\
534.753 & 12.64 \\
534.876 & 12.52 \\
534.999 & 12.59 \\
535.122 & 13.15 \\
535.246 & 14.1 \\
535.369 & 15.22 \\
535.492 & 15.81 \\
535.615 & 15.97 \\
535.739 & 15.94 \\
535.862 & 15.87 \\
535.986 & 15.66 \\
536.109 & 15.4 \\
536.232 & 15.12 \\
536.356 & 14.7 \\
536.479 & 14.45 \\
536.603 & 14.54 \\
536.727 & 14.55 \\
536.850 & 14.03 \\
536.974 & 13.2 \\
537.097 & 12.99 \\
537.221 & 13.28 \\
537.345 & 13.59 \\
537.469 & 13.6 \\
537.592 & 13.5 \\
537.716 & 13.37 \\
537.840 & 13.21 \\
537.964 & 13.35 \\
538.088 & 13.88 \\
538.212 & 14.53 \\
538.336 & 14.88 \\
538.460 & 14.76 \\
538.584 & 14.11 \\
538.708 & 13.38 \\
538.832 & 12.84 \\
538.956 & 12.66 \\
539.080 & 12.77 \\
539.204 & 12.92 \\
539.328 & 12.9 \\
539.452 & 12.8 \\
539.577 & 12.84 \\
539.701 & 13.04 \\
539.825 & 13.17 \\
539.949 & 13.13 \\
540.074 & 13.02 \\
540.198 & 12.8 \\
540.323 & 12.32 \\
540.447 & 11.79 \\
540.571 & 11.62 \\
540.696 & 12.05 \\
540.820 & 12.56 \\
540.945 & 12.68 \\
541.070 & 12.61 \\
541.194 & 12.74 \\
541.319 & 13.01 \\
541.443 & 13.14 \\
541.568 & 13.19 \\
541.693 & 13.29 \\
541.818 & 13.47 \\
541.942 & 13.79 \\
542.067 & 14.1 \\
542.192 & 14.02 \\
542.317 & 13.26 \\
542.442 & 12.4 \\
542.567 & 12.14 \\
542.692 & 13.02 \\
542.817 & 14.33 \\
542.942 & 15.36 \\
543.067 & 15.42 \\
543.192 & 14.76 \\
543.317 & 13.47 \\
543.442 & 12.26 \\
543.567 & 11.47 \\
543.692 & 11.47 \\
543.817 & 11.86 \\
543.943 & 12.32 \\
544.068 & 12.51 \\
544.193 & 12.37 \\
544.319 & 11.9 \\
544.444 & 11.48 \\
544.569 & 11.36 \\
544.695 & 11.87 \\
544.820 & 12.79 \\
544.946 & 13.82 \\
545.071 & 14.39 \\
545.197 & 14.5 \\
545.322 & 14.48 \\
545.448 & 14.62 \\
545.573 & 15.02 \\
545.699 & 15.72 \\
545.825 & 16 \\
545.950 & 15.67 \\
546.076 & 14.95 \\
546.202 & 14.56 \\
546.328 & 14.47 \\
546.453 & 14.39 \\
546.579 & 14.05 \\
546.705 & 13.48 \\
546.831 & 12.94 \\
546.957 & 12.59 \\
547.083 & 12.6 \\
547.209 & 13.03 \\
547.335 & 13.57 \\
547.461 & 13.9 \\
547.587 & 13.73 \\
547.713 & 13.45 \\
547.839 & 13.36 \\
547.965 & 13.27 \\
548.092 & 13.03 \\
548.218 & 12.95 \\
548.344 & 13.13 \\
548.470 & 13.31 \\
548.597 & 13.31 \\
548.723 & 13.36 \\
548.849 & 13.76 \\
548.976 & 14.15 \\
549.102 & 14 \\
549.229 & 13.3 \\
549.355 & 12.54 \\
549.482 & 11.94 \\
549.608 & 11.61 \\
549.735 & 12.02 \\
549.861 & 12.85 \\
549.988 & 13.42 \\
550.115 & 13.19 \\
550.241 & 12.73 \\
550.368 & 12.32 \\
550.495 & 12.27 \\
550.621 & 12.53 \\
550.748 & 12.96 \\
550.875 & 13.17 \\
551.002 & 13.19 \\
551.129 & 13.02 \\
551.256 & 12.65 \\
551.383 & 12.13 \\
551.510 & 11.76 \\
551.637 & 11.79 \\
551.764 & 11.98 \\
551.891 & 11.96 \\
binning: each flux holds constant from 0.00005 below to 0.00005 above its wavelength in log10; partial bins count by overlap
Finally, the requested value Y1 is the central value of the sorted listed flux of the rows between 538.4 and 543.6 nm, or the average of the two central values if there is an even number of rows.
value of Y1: 13.0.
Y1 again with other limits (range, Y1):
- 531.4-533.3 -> 13.6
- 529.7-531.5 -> 13.7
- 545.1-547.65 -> 14.4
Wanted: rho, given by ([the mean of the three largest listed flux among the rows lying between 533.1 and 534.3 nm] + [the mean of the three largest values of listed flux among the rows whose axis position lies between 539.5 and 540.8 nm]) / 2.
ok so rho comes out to 13.5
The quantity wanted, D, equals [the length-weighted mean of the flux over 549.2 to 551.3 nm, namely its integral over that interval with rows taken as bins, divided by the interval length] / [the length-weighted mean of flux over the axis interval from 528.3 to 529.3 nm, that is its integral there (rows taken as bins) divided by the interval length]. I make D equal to 0.90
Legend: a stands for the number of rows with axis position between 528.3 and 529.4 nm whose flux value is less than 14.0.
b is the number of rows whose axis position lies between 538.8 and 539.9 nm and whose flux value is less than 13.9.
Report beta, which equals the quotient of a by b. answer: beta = 0.2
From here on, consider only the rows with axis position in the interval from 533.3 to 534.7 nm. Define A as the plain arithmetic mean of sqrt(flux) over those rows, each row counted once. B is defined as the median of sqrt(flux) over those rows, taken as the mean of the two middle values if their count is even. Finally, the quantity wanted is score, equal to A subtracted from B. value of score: 0.00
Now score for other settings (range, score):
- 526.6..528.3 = 0.02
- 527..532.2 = 0.02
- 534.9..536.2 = 0.07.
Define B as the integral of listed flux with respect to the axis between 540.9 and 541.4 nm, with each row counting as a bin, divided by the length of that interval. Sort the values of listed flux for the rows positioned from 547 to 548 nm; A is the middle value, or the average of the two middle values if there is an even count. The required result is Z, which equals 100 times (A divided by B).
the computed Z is 105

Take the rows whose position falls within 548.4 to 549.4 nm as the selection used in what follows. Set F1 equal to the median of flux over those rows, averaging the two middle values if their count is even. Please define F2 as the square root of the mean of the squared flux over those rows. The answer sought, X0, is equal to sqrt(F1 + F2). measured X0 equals 5.18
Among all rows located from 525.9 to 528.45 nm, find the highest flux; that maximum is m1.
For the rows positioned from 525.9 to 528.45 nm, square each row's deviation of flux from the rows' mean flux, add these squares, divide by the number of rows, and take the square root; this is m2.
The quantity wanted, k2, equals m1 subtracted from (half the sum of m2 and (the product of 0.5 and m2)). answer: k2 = -13.4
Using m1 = 14.09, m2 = 0.94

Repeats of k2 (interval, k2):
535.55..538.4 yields -15.3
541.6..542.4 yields -13.8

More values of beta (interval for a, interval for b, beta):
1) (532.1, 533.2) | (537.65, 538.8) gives 1.4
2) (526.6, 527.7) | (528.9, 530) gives 3.0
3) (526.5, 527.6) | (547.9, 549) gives 1.1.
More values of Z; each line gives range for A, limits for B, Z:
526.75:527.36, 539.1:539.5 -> 88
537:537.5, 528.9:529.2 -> 94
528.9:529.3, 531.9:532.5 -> 98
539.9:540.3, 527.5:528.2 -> 95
